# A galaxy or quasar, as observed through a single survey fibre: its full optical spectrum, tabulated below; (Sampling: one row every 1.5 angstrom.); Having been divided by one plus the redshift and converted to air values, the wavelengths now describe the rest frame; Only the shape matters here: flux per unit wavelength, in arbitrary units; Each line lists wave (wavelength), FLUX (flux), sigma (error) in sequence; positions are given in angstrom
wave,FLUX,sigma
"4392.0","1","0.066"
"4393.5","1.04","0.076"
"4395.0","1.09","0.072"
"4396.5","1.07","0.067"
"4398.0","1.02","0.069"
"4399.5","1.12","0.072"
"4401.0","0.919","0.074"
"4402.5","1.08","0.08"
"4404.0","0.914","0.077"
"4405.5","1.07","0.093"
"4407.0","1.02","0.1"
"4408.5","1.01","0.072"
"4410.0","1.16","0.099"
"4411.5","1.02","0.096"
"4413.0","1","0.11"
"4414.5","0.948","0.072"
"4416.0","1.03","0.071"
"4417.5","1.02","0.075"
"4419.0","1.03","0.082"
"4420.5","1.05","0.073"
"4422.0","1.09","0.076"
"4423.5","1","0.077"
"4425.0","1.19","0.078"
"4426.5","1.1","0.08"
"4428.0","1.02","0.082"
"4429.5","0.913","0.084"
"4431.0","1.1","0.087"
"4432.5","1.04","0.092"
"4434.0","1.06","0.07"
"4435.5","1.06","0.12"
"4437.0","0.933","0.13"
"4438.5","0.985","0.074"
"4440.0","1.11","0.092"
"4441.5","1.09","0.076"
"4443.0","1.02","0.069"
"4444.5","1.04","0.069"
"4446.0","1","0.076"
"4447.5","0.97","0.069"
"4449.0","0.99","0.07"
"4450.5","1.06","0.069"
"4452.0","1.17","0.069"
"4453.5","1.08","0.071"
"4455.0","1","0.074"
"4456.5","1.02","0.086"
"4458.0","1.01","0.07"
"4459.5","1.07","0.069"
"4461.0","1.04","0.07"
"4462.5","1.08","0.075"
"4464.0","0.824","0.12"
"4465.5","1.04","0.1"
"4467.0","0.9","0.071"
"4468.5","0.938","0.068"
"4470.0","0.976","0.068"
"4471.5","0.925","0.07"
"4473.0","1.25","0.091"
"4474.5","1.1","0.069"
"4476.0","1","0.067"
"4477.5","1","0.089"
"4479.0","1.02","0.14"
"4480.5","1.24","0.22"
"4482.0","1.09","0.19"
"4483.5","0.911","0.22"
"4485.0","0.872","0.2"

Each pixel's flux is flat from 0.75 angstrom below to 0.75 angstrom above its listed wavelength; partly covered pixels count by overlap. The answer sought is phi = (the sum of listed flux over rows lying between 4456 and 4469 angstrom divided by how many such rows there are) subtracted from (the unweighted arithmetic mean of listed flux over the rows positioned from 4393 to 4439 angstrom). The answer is 0.044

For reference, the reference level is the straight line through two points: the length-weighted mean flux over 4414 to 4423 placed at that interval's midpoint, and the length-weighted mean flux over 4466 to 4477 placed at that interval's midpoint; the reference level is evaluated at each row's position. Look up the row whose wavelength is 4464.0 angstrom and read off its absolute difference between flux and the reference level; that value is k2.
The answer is 0.19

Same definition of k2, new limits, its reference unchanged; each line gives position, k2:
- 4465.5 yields 0.03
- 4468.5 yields 0.08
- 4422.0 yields 0.06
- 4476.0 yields 0.01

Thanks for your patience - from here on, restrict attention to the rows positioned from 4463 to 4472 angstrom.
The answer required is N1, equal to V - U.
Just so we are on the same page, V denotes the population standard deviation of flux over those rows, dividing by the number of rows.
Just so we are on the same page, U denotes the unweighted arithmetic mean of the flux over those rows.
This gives -0.87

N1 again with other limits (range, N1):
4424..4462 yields -0.98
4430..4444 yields -0.99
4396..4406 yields -0.95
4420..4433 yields -0.98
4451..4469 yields -0.93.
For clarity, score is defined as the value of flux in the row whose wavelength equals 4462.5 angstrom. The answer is 1.08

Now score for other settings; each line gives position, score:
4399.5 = 1.12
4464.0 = 0.824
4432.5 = 1.04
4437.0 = 0.933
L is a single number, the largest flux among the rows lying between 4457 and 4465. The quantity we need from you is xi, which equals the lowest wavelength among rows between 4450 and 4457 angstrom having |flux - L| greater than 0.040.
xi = 4452.0 angstrom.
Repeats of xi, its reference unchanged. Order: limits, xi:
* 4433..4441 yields 4437.0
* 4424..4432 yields 4425.0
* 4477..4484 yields 4477.5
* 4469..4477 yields 4470.0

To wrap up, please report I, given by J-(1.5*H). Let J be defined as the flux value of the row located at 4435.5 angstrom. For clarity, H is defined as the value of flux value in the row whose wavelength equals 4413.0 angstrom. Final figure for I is -0.44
